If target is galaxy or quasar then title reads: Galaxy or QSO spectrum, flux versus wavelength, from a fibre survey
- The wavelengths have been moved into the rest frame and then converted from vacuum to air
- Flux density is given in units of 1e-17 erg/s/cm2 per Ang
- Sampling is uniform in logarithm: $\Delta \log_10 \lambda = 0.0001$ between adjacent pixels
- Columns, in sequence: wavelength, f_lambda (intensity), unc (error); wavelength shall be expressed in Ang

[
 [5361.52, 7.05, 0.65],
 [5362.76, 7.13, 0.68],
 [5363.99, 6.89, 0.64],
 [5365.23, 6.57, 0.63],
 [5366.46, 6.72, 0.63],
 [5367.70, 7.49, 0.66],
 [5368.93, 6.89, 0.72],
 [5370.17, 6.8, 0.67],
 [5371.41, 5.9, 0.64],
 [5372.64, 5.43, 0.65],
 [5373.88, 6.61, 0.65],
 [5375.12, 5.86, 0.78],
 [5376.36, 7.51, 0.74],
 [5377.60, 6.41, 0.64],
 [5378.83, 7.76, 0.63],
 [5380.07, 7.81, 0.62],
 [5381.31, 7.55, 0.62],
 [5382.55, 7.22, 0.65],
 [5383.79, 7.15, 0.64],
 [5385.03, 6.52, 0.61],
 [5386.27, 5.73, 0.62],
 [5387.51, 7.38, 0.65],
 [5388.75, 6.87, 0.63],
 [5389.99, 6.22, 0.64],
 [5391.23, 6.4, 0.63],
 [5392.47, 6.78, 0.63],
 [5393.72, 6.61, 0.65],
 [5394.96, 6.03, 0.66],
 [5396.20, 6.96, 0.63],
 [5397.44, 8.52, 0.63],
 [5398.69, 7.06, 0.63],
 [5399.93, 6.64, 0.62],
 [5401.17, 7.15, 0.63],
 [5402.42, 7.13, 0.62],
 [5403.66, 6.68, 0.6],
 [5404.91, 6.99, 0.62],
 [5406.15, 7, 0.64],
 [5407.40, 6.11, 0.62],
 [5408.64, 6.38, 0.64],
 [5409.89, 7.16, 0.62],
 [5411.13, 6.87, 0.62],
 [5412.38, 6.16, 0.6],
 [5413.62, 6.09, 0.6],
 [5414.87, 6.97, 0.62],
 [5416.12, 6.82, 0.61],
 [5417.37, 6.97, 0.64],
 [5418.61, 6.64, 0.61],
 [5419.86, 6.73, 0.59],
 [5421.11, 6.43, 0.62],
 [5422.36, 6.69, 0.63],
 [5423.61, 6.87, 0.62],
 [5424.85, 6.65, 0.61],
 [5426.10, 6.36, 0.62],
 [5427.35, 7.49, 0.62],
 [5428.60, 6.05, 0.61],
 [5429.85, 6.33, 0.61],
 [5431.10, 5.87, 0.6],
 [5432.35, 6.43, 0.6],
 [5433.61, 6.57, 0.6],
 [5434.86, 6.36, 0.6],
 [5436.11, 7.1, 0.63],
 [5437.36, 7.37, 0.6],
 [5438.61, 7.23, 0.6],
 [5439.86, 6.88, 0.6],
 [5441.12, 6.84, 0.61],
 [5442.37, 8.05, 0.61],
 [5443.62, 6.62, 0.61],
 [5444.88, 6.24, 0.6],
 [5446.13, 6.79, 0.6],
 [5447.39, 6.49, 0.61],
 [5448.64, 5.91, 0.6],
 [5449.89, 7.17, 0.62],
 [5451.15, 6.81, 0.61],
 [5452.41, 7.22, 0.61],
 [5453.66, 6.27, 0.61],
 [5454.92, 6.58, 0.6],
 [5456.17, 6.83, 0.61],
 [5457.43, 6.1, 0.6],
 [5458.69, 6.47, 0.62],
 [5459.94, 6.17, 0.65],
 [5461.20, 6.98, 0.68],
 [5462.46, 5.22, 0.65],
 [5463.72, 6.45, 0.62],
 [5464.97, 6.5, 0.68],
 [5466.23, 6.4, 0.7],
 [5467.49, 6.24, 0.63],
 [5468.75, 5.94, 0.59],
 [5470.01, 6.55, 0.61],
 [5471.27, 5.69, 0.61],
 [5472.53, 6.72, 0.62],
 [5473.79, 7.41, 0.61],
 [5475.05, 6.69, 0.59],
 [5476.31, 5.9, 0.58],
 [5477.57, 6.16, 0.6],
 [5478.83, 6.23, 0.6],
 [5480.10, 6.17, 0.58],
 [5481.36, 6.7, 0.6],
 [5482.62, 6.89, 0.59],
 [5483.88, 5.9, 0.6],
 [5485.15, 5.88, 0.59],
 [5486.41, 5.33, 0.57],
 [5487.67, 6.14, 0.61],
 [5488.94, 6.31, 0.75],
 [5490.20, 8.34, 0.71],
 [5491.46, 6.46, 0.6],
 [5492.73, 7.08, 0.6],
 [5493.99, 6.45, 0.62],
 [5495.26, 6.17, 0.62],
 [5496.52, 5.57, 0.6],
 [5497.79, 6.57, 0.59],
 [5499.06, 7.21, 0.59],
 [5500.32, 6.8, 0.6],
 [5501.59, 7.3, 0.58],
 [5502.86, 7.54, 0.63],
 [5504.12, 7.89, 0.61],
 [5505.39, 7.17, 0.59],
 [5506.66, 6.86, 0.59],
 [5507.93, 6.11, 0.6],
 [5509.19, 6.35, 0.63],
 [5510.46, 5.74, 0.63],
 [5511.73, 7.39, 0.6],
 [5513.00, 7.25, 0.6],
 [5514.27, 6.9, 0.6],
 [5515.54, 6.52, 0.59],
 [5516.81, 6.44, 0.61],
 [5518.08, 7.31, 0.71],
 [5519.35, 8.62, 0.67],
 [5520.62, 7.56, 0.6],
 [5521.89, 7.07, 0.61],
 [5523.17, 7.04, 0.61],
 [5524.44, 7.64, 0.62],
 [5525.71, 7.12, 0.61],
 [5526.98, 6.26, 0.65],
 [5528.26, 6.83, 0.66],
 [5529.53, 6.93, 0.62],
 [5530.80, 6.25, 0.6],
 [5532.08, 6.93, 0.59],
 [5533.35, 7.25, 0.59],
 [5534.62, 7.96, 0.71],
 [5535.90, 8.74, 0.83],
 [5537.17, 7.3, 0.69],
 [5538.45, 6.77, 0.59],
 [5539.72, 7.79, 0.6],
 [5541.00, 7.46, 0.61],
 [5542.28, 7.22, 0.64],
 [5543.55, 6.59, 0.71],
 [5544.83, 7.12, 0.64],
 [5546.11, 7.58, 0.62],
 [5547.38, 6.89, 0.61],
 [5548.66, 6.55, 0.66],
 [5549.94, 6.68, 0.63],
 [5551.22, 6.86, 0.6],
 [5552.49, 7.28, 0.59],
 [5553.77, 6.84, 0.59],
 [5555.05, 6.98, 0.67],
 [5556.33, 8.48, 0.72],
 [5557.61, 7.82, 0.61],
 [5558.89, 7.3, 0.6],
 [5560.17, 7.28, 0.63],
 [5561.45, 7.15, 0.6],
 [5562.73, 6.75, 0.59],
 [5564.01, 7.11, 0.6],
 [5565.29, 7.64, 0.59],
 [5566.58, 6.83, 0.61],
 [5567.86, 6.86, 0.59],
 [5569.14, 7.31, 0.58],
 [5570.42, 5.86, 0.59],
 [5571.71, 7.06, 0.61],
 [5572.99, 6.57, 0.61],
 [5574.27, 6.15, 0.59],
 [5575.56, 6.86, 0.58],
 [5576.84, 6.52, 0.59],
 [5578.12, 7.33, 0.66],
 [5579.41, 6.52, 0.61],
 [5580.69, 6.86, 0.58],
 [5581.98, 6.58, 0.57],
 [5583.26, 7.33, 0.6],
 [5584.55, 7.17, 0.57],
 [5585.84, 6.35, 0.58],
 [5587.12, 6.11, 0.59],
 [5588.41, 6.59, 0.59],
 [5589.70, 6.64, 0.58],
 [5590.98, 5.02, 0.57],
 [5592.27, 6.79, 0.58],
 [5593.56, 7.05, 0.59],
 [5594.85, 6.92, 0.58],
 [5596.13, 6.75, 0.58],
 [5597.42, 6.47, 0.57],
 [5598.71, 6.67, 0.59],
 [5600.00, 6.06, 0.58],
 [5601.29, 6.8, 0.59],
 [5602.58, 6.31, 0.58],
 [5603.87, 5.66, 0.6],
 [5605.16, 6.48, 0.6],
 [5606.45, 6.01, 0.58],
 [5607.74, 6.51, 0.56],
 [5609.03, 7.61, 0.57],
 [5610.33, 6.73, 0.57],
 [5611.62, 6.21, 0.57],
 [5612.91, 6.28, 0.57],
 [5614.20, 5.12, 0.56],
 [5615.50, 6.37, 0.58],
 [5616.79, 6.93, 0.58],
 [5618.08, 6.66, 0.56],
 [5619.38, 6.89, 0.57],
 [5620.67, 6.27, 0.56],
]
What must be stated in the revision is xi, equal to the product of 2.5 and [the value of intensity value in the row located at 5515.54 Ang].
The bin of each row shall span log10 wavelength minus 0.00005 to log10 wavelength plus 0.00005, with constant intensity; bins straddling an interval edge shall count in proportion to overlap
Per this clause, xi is 16.3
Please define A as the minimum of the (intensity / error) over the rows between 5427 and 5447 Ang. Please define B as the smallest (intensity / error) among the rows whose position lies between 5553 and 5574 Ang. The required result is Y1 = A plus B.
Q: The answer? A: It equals 19.7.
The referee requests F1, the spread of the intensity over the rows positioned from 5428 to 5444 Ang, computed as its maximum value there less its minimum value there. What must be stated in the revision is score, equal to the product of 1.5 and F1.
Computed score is 3.3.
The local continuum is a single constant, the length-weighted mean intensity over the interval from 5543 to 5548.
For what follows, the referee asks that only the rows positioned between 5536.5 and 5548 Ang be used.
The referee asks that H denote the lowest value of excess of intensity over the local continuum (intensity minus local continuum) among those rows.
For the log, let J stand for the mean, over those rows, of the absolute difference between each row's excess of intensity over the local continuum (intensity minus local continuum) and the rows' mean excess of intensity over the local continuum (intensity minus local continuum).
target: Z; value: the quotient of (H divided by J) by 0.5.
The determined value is -3.0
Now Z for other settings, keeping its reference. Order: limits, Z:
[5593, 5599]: -6.9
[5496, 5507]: -6.2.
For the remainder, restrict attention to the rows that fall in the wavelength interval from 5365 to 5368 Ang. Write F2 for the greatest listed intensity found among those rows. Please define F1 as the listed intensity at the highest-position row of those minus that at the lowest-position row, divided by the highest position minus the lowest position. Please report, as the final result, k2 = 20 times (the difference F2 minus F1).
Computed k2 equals 142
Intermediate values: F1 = 0.37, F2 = 7.49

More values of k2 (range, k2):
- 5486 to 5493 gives 161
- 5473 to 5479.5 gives 153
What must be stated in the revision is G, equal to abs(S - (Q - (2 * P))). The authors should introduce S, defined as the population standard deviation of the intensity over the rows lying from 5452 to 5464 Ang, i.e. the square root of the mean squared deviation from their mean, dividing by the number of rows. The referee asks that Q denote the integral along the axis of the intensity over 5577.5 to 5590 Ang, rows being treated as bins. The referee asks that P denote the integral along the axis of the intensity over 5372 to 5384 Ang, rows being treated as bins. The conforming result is 82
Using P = 83.1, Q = 84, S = 0.5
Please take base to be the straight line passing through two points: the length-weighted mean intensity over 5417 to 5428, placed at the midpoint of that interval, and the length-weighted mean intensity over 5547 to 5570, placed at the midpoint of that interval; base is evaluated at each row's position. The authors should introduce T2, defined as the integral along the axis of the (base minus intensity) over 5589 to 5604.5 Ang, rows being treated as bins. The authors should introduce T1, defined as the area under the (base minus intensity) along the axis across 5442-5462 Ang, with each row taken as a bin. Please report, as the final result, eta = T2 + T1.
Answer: 17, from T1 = 4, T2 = 13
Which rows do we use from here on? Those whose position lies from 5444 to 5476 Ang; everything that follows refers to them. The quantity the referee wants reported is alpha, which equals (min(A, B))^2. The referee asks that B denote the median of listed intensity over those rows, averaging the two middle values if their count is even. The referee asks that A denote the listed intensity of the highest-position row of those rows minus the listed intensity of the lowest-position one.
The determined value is 0.20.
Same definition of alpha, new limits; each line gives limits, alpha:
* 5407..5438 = 1.59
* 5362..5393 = 0.12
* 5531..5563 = 0.03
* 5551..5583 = 0.08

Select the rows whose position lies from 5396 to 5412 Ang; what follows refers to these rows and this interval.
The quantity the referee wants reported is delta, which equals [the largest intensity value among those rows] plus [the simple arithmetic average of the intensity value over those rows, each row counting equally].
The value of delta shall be 15.49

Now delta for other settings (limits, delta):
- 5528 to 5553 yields 15.89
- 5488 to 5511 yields 15.11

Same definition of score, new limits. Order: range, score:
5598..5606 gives 1.7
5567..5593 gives 3.5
